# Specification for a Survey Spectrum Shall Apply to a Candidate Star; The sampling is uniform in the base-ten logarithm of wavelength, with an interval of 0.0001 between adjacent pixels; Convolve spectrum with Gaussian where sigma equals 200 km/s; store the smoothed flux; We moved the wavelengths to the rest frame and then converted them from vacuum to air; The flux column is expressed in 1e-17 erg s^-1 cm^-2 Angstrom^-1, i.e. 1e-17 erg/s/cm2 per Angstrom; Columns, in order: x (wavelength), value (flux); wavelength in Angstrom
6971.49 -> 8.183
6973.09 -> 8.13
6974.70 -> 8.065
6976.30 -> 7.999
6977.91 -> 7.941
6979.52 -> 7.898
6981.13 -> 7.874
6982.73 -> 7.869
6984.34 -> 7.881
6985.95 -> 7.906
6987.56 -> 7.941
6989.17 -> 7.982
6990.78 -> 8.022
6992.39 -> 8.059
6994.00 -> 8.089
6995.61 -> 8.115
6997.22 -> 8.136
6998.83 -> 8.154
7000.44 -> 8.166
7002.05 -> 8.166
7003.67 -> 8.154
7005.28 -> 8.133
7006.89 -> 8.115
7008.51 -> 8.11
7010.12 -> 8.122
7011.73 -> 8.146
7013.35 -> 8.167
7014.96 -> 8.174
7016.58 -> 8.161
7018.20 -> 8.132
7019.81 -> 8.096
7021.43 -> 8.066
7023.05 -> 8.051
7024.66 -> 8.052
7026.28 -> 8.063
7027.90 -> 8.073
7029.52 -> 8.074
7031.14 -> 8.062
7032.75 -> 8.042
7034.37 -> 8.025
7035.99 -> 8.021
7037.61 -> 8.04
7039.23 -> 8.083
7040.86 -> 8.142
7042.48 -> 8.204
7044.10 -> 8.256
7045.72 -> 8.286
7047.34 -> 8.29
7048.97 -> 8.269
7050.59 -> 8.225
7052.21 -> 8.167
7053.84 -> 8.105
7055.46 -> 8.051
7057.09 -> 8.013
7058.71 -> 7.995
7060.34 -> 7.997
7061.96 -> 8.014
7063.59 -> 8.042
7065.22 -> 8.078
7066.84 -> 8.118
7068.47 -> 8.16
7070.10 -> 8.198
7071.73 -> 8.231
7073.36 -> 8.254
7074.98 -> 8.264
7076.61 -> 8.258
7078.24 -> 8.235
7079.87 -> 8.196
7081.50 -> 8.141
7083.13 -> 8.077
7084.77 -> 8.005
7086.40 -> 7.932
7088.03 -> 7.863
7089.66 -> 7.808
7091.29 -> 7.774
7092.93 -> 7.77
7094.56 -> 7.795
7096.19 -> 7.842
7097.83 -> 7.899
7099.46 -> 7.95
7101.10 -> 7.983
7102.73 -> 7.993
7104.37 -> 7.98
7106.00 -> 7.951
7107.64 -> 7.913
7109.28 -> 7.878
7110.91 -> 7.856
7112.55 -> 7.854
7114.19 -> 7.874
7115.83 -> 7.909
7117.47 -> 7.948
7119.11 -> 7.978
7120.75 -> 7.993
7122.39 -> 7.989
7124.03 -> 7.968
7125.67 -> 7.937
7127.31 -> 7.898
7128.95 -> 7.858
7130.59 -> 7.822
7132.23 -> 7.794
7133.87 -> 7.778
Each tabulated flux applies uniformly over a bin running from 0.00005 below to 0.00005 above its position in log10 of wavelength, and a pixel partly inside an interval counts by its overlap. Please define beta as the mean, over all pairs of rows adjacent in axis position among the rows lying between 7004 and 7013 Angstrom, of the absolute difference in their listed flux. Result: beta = 0.015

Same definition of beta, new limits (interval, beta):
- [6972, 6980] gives 0.058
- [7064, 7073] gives 0.038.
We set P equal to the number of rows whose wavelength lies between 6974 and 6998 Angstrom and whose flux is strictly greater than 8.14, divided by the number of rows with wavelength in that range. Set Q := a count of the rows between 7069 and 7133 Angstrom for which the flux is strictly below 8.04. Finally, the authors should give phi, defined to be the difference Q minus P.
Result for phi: 30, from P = 0.00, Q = 30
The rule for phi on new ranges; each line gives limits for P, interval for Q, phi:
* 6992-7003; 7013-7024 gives 0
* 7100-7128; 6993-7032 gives 0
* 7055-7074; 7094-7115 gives 13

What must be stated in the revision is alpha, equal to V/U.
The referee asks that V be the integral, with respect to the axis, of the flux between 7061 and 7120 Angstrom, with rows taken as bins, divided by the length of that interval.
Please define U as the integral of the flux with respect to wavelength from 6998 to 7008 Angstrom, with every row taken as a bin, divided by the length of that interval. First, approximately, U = 8.14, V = 8.00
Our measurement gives 0.98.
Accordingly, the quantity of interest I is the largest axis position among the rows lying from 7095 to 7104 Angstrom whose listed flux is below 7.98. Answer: 7099.46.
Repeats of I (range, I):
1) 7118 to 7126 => 7125.67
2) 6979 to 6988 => 6987.56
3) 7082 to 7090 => 7089.66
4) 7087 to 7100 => 7099.46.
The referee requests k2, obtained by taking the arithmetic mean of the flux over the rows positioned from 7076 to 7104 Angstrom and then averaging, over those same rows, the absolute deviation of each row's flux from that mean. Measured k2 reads 0.13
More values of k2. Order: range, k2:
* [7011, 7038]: 0.04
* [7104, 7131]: 0.05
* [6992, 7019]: 0.02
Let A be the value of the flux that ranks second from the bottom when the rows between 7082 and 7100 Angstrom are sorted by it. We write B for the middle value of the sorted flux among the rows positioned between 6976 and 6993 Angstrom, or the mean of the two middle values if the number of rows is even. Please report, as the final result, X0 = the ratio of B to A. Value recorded 1.021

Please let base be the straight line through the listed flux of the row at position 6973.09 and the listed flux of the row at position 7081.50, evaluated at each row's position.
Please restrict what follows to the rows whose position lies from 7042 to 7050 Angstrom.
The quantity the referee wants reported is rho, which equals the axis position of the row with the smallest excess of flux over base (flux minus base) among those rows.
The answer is 7042.48 Angstrom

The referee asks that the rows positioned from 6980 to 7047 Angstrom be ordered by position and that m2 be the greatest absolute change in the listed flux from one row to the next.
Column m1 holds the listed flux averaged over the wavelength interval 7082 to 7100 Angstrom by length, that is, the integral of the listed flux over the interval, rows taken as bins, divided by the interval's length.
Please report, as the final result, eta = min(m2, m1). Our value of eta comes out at 0.062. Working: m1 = 7.89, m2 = 0.062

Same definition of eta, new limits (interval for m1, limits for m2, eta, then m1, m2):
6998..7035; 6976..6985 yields 0.058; 8.11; 0.058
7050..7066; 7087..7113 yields 0.057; 8.06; 0.057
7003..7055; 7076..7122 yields 0.073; 8.13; 0.073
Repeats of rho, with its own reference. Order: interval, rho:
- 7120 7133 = 7132.23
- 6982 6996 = 6982.73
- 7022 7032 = 7023.05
